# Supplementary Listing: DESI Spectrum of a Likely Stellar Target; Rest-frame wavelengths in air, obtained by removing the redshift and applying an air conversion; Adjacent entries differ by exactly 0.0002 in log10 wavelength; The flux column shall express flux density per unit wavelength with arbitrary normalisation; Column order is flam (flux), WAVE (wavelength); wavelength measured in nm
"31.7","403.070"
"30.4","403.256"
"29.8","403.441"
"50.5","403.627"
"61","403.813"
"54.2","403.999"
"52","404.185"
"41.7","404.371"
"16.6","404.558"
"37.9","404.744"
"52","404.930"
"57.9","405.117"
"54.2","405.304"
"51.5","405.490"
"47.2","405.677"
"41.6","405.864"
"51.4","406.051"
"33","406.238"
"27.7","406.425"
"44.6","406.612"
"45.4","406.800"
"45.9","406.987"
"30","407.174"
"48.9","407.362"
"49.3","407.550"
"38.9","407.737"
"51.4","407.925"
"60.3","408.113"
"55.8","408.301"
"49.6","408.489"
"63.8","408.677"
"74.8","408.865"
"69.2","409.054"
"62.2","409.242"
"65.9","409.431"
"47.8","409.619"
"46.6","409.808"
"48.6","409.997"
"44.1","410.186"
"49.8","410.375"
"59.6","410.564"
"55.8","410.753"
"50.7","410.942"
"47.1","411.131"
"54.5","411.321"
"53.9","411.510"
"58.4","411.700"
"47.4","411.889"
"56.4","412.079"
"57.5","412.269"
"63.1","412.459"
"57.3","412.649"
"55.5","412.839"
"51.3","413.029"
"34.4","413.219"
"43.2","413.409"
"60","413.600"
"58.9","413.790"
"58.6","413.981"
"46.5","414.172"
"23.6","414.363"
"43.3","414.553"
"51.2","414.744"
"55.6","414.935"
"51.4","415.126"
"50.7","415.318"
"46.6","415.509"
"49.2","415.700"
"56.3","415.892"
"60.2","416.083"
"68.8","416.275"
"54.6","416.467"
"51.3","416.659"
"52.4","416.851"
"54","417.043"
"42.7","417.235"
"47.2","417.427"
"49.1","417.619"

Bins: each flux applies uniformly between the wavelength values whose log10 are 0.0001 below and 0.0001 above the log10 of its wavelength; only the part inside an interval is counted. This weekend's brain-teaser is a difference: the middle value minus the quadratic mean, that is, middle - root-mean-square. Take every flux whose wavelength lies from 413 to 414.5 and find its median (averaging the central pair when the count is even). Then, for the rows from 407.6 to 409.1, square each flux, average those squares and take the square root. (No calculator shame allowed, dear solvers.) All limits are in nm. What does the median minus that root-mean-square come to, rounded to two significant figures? -10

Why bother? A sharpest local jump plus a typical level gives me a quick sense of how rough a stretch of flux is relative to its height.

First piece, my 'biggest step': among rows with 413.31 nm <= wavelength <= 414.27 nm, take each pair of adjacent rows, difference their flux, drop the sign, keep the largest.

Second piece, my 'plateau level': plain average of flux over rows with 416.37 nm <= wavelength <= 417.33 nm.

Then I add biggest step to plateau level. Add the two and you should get 68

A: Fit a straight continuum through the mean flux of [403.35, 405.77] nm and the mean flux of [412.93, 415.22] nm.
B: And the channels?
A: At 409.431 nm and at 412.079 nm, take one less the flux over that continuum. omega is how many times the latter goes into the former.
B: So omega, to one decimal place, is 2.2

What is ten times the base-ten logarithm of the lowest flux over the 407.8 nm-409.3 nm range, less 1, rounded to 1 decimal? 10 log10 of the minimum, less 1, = 16.0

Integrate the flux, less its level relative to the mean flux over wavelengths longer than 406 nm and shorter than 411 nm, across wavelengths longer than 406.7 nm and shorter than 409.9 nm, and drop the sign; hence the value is 8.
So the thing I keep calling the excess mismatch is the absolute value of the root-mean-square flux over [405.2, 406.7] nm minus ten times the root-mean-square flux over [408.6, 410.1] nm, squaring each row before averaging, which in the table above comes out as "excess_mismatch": 562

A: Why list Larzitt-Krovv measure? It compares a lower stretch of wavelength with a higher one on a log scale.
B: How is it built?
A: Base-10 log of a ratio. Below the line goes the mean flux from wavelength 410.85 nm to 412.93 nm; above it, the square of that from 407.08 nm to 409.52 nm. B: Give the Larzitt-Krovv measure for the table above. 1.75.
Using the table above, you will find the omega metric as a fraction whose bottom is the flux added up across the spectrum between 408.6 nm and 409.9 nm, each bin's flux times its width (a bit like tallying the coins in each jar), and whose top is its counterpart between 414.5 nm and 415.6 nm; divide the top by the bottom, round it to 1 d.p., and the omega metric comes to 0.7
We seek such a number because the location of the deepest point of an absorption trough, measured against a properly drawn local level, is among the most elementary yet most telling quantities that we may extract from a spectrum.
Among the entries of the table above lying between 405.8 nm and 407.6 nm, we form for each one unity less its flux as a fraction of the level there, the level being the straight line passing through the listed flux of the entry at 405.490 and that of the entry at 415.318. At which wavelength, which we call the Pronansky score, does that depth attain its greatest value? 406.425 nm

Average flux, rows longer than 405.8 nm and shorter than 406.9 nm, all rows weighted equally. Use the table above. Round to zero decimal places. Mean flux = 41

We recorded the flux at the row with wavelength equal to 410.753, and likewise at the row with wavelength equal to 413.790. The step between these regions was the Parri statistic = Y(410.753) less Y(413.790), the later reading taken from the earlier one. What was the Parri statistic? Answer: -3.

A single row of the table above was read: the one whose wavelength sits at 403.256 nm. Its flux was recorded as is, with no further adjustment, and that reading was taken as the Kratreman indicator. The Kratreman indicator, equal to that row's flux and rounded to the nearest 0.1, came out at 30.4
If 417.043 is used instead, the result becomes 54.0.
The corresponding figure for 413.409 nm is 43.2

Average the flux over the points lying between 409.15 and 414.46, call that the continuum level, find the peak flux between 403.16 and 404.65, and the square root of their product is 56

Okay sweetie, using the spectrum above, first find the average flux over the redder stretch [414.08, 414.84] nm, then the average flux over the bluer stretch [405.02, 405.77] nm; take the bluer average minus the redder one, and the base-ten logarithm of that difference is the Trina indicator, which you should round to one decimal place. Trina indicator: 1.1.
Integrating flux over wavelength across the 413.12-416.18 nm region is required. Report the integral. 151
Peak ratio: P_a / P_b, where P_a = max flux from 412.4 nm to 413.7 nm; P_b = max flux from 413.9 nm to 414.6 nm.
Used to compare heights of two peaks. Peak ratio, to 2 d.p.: 1.08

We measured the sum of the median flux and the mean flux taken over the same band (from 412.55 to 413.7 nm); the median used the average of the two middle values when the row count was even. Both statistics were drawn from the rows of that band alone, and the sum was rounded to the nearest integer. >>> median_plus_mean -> 104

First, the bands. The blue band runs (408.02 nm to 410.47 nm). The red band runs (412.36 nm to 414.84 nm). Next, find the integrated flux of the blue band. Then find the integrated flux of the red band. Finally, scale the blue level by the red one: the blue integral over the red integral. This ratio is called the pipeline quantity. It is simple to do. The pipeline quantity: 1.13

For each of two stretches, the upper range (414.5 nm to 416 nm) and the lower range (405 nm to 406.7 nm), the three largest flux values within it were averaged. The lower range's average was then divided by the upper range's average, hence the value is 1.00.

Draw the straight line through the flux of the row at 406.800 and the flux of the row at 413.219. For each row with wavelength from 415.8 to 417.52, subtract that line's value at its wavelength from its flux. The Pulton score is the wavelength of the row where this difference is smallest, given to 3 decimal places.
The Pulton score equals 417.235 nm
